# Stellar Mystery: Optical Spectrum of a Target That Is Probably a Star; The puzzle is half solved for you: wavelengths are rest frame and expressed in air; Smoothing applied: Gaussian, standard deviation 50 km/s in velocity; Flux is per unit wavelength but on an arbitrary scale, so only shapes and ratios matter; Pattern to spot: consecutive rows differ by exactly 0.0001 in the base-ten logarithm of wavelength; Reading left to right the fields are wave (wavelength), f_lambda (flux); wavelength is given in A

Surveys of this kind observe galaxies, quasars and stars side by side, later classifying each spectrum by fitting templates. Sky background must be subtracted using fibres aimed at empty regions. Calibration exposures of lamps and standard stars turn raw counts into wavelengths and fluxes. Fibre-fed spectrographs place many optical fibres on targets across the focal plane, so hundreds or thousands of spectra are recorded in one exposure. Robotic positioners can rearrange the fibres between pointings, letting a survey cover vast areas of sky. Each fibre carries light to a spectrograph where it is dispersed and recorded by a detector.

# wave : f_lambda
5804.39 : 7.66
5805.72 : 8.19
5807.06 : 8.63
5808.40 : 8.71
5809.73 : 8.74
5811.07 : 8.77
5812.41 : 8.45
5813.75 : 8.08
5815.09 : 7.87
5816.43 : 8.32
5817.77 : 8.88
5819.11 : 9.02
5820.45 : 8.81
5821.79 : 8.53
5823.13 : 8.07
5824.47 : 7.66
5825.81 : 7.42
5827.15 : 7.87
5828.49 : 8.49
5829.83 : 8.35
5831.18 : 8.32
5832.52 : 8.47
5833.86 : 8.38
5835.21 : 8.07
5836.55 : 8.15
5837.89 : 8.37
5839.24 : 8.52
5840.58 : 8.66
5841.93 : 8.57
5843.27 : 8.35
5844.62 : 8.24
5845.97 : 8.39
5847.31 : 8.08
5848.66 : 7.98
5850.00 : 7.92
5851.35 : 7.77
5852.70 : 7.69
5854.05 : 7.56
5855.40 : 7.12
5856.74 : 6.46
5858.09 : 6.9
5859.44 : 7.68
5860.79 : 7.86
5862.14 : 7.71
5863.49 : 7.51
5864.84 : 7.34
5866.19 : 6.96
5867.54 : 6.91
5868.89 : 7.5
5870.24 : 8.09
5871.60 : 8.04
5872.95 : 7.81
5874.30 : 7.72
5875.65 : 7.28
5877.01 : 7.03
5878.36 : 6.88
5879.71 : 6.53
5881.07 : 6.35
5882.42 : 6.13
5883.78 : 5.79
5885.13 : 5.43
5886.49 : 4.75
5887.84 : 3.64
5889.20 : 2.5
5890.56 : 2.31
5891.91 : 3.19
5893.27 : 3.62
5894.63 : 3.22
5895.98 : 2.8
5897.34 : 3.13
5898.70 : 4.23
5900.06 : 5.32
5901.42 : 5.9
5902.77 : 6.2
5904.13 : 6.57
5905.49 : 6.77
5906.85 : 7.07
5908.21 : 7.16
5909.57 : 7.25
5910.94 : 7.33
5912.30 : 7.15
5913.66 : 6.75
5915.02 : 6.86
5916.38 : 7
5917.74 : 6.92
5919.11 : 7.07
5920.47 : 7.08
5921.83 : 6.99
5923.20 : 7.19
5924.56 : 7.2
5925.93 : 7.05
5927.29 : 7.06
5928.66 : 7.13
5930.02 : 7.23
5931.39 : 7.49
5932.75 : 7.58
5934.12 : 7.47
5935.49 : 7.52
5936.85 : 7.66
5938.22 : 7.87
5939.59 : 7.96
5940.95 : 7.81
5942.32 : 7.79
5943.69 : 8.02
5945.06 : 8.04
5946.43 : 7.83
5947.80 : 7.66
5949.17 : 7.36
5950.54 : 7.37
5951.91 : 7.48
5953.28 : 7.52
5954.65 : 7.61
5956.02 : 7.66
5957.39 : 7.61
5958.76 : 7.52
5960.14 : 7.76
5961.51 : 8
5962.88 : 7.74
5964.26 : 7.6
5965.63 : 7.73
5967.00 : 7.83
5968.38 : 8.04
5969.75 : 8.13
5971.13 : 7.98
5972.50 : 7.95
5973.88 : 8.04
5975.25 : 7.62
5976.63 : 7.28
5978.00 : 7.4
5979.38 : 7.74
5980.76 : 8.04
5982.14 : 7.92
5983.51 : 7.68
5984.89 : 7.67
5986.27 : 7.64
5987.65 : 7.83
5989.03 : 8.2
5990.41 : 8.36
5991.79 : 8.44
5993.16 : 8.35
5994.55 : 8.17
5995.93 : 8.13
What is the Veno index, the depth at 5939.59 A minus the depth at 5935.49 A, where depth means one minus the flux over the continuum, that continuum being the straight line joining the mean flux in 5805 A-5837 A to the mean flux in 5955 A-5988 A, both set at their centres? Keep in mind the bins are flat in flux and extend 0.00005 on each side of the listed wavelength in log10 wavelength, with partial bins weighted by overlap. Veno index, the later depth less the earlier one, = -0.058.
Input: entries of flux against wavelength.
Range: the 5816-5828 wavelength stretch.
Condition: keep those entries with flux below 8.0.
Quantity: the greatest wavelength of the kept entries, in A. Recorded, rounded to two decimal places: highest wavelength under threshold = 5827.15 A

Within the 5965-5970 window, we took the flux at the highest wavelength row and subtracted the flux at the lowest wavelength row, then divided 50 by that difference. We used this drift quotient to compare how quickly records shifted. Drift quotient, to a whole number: 125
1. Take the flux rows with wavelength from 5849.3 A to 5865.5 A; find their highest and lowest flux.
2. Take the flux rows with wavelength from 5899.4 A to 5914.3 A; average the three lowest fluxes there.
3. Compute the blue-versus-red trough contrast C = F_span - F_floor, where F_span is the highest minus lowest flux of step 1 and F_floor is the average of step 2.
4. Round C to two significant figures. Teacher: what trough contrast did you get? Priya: -4.3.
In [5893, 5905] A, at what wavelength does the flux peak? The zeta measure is 5904.13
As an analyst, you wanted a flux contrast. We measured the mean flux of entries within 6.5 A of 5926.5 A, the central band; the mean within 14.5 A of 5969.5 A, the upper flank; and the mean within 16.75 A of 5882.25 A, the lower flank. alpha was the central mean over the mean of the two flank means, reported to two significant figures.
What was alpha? 1.1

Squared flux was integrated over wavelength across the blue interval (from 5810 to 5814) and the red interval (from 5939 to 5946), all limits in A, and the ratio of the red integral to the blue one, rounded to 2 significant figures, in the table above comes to 1.5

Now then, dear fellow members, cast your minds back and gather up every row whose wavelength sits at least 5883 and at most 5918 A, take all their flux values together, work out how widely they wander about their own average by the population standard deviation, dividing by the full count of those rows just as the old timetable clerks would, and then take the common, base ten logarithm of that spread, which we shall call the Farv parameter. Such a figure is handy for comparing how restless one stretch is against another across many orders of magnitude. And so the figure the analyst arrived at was 0.23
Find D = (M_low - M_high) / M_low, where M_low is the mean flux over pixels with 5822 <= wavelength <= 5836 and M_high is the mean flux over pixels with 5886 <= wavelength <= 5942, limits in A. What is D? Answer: 0.24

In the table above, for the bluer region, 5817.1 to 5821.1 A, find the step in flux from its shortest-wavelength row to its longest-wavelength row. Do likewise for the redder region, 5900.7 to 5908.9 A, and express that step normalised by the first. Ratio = -18.0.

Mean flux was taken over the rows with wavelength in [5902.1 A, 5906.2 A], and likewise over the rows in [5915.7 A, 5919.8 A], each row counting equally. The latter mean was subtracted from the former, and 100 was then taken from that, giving -100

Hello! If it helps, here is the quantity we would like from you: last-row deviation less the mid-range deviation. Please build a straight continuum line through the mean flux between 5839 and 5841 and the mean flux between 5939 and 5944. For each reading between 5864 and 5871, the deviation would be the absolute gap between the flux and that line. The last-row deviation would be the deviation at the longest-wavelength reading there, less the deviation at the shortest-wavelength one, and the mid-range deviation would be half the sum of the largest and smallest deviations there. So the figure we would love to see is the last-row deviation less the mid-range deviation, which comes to -1.7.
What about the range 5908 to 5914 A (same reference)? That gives -0.7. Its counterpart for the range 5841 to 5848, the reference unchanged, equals 0.2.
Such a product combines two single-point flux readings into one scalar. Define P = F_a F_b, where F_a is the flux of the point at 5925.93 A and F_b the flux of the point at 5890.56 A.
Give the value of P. 16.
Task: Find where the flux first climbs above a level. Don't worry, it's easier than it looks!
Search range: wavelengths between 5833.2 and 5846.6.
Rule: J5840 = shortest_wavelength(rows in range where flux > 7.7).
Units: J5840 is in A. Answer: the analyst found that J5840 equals 5833.86 A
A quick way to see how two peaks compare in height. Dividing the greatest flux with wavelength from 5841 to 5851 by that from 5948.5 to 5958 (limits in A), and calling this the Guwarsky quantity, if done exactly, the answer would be 1.12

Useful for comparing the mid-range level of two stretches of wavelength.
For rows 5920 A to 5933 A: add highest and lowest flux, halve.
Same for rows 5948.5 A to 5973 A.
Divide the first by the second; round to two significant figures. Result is 0.94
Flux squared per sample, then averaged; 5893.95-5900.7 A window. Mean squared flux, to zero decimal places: 15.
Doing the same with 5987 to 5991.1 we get 66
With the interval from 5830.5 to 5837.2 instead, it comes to 69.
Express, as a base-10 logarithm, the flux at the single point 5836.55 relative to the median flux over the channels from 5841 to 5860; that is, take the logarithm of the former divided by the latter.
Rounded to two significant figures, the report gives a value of 0.017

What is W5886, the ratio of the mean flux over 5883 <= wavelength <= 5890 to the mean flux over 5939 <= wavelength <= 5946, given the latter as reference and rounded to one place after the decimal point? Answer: 0.6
